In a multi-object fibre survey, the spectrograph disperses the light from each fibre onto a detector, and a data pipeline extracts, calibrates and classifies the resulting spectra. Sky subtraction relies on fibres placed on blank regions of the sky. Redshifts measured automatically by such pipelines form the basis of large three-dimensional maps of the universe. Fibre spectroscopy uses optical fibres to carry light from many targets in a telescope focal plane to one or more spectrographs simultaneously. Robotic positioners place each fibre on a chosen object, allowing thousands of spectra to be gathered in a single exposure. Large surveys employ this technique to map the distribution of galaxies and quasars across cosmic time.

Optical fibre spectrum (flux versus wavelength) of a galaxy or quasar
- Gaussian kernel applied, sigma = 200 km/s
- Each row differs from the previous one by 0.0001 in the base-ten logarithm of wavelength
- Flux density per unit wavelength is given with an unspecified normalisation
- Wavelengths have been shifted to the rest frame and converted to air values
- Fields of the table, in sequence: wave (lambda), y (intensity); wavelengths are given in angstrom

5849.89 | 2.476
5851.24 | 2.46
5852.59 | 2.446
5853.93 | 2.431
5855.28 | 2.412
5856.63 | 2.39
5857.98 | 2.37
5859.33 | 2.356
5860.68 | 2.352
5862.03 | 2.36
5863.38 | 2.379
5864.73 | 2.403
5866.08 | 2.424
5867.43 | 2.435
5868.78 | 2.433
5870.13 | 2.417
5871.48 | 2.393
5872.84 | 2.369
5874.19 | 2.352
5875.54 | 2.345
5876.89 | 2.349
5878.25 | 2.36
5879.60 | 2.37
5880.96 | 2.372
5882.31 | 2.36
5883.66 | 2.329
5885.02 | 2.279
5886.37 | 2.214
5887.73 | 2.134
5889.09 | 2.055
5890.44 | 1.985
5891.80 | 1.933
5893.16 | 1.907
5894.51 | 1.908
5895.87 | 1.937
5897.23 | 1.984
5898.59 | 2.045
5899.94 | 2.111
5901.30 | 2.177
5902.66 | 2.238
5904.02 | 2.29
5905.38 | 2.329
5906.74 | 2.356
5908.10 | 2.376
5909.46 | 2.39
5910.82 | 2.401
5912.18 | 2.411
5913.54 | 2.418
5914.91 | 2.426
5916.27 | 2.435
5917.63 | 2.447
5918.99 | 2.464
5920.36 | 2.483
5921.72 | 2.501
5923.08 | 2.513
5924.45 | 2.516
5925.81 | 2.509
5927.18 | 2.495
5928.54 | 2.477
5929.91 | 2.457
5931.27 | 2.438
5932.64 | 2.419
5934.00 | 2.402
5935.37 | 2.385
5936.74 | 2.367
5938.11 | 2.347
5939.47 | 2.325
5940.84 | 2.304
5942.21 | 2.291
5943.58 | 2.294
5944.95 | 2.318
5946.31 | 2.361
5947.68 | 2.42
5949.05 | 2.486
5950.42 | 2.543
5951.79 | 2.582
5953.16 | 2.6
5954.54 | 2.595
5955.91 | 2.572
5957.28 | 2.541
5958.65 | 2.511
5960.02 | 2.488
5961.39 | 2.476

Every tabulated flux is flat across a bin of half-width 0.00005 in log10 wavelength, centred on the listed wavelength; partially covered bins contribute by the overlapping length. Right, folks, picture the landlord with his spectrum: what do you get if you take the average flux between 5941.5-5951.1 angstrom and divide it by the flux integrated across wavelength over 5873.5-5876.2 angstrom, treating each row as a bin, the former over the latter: 0.38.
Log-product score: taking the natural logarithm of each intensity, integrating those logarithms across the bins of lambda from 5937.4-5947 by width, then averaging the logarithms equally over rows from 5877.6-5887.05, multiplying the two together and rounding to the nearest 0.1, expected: 6.8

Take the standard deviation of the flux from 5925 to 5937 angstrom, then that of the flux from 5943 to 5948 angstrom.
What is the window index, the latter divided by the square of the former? 22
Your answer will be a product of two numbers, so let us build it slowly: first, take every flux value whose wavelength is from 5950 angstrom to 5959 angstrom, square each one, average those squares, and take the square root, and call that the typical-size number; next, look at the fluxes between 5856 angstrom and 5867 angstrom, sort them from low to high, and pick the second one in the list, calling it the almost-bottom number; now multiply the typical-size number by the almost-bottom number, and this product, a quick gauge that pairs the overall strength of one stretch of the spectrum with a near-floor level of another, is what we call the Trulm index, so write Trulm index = 6.04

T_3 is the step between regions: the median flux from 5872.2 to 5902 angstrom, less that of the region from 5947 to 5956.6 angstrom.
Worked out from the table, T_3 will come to -0.38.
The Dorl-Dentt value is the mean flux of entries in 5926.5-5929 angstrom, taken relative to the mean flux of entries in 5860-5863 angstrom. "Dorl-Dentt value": 1.06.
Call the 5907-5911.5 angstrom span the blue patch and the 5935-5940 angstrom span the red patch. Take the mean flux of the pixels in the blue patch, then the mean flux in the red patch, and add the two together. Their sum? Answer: 4.74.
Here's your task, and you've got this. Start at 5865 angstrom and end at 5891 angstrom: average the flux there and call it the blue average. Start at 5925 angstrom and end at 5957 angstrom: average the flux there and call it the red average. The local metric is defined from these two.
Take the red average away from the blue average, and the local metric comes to -0.12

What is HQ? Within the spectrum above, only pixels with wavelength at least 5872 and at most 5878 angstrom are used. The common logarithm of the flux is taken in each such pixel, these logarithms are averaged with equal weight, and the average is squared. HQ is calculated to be 0.138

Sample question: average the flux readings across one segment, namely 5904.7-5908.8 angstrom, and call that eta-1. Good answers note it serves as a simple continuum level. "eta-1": 2.35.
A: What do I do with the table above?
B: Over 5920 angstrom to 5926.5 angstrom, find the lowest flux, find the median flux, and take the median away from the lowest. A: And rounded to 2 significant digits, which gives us -0.026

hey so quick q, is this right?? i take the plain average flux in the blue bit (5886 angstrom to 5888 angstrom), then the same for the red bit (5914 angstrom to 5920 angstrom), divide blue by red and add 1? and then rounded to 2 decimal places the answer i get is 1.89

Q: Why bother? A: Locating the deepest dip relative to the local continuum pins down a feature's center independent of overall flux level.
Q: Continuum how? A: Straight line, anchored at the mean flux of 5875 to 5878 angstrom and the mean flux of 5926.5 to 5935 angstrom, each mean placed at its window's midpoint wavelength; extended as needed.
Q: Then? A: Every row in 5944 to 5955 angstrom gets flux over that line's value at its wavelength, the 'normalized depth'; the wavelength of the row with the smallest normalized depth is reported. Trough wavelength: 5944.95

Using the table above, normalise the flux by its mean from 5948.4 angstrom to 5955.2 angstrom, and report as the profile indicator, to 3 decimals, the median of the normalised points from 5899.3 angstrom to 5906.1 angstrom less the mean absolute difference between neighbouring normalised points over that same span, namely 0.853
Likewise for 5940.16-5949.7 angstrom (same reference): 0.892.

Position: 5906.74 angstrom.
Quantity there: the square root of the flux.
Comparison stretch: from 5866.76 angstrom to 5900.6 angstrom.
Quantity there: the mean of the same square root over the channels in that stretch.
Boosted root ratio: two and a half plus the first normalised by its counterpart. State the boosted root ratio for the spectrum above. 3.53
